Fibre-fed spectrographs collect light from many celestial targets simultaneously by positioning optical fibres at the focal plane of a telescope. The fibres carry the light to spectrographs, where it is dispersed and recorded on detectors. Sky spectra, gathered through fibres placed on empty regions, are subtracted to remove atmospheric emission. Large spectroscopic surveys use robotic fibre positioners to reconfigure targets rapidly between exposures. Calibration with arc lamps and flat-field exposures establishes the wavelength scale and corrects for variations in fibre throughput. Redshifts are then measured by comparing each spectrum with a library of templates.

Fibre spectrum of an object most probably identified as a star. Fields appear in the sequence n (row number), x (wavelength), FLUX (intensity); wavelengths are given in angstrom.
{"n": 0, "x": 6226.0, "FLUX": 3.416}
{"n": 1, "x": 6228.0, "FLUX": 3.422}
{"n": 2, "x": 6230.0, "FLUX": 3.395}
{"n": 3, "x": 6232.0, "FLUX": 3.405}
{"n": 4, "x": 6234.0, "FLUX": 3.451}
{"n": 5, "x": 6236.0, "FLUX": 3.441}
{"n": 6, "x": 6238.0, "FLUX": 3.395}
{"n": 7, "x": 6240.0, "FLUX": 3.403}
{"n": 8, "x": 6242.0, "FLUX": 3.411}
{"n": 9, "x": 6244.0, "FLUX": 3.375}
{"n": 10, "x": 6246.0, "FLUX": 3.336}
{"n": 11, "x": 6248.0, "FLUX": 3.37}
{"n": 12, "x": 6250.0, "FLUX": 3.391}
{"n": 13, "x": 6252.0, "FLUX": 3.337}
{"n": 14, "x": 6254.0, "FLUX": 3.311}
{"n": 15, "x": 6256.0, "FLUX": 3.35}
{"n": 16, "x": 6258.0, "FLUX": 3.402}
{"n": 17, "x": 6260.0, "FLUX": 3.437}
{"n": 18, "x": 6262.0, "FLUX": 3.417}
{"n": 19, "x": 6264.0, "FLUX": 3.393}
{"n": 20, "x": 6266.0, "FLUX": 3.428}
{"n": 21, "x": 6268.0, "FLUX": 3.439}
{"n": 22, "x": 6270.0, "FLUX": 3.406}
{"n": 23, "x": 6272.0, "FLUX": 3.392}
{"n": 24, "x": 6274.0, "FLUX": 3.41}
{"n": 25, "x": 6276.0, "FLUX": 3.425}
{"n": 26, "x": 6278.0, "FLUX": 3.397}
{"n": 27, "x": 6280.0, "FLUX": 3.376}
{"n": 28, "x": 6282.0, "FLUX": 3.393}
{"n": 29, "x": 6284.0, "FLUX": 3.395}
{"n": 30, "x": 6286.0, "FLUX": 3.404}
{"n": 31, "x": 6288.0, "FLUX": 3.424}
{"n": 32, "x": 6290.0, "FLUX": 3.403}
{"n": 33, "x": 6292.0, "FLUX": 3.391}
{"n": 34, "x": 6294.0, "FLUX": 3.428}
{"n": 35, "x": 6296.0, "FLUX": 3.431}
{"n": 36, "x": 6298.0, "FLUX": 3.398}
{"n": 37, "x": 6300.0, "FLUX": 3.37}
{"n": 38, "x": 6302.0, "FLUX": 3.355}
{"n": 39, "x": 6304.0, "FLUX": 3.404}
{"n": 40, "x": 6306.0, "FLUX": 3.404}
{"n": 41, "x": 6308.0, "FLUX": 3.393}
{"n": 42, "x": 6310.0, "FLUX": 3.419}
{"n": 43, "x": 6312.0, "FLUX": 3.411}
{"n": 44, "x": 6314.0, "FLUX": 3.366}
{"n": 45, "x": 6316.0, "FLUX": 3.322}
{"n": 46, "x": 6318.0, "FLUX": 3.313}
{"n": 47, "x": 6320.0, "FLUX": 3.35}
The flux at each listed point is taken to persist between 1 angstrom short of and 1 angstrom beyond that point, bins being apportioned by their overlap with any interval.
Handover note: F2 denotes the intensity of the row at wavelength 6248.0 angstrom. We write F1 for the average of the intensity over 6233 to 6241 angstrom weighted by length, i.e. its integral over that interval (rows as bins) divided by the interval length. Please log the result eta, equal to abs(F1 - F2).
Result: 0.05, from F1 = 3.42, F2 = 3.37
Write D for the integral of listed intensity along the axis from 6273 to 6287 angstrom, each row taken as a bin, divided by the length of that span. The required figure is 3.40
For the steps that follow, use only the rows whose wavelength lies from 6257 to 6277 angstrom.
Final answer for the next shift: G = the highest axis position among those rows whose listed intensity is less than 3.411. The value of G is 6274.0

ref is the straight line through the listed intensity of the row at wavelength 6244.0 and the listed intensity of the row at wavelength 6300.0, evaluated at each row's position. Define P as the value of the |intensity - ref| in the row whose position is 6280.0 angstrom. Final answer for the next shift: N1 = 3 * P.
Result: 0.013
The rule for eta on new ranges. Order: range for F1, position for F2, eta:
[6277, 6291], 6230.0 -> 0.00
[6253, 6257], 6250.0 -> 0.06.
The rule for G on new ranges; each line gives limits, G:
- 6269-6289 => 6286.0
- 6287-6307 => 6306.0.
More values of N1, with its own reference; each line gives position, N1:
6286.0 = 0.098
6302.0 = 0.044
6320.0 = 0.055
